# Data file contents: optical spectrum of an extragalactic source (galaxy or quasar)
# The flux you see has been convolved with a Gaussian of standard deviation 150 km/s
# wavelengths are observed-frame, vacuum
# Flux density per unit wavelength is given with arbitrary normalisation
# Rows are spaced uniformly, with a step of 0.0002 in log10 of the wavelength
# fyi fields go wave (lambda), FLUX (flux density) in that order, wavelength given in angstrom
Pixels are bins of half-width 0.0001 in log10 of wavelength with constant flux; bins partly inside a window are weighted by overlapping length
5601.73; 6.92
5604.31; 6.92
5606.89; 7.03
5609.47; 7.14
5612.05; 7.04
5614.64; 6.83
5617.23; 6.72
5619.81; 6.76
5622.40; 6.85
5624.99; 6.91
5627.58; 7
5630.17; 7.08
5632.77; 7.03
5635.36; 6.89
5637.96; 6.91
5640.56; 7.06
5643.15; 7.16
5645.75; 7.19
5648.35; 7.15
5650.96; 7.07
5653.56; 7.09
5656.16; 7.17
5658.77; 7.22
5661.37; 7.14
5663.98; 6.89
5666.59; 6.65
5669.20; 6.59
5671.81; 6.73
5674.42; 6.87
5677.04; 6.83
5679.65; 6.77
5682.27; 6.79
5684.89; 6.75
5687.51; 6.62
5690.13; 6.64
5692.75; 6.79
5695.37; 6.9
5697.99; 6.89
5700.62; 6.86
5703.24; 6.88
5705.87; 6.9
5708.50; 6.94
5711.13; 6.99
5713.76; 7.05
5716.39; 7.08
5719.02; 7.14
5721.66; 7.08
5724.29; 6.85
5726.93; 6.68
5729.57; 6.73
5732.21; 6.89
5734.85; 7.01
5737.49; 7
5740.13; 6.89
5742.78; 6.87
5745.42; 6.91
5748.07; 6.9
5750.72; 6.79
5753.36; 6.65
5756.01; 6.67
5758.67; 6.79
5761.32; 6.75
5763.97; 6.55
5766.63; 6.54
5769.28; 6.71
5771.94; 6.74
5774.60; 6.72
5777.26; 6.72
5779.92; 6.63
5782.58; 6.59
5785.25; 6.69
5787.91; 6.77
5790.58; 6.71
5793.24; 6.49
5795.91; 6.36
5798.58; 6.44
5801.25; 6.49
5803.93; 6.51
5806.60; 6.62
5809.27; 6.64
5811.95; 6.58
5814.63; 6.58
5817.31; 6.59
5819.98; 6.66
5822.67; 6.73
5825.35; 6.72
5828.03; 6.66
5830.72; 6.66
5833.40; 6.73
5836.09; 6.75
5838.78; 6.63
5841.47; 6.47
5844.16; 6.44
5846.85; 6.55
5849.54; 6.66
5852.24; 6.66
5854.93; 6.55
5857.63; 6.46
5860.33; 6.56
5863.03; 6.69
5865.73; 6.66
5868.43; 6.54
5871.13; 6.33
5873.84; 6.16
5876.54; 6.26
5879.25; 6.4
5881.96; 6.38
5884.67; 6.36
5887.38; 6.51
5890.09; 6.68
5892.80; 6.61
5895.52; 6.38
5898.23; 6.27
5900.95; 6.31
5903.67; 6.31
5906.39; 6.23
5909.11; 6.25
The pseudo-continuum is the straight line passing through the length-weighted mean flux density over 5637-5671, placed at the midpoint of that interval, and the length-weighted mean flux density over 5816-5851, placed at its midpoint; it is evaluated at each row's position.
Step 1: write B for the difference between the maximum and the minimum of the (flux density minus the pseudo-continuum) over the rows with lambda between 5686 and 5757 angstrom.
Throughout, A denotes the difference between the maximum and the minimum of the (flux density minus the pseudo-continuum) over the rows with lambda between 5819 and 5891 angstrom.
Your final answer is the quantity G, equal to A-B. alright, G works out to -0.03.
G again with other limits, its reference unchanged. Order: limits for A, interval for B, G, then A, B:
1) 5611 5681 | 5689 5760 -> 0.05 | 0.61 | 0.56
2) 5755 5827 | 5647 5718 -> -0.18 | 0.43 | 0.61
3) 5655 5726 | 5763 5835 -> 0.21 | 0.66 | 0.45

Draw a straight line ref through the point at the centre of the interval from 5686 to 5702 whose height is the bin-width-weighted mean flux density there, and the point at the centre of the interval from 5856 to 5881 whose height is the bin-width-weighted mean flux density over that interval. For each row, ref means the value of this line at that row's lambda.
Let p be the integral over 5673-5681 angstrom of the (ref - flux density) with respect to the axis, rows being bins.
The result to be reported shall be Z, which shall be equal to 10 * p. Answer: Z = 0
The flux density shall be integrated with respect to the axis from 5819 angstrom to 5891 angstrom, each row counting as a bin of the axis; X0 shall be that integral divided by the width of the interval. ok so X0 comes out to 6.5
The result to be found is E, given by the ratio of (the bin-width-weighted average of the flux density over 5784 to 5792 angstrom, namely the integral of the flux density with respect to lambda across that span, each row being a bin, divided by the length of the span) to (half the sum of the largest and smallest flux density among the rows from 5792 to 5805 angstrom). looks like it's 1.05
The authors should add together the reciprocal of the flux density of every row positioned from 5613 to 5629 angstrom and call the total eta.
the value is 0.877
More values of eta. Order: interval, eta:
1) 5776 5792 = 0.898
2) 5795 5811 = 0.922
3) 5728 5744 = 0.870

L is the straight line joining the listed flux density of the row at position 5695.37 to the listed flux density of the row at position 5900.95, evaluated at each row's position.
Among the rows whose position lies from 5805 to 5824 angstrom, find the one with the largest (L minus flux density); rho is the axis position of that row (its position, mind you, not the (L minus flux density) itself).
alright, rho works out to 5811.95 angstrom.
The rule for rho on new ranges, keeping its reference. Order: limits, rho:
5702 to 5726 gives 5703.24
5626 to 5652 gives 5635.36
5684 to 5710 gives 5687.51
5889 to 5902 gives 5898.23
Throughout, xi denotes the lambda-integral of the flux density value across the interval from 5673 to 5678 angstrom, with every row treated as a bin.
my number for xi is 34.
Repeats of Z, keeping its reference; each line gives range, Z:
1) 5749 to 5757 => -3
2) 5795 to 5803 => 12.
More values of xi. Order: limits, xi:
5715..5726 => 77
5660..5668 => 55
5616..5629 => 89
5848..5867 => 125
